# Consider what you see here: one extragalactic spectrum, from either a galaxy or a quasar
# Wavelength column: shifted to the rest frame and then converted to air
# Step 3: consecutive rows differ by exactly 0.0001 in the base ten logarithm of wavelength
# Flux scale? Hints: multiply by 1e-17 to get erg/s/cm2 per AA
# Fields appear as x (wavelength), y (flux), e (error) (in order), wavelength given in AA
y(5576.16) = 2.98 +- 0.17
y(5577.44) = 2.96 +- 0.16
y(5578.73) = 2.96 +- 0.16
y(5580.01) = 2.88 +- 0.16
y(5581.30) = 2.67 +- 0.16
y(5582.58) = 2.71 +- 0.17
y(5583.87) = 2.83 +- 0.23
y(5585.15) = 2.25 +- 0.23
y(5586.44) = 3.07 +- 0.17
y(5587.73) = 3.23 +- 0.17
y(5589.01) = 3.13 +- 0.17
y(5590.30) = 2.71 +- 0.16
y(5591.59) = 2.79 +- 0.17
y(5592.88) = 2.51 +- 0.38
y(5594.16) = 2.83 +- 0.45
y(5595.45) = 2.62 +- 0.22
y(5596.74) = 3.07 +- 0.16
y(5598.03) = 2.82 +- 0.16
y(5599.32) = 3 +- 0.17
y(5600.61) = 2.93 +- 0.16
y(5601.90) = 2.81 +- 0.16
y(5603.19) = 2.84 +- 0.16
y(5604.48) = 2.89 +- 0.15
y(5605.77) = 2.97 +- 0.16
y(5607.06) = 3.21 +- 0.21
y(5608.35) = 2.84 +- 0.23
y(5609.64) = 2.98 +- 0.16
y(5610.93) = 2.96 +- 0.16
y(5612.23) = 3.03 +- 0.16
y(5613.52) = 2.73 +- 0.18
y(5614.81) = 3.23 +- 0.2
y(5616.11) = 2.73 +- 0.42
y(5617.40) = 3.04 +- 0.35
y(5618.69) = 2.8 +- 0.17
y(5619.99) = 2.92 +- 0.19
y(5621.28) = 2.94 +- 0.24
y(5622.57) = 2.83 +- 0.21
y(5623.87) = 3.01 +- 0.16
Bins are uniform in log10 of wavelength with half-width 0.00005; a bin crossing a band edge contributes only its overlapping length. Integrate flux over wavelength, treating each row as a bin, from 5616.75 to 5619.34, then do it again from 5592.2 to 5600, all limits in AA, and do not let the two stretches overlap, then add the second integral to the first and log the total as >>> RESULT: 29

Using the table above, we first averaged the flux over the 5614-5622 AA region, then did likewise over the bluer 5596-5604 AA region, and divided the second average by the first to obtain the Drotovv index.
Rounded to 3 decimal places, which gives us 0.989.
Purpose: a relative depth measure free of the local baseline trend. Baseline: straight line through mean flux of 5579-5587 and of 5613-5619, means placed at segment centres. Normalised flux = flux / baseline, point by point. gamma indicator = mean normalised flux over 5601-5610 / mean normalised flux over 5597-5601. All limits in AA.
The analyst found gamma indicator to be 0.99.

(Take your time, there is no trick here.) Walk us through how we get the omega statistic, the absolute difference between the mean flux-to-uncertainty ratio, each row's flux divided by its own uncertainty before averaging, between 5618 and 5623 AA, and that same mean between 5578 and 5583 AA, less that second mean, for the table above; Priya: -14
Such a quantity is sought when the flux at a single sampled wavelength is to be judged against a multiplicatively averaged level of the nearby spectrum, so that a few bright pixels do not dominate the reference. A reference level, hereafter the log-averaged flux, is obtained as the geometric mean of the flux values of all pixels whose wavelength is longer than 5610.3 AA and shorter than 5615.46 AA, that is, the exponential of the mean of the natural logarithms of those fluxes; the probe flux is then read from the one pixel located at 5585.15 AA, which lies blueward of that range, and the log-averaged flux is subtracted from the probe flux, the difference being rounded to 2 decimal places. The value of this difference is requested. -0.73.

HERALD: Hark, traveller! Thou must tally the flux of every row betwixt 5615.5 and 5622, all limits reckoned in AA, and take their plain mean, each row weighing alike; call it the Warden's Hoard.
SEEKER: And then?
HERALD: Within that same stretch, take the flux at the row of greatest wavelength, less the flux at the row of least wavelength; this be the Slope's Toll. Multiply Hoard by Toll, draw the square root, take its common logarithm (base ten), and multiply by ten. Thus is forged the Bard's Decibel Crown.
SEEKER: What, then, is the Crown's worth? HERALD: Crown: -1.1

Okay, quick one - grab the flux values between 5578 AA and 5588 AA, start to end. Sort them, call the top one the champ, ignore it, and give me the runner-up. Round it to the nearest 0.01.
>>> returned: 3.07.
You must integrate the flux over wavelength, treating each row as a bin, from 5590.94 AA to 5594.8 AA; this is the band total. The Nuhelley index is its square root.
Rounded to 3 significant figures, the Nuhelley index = 3.24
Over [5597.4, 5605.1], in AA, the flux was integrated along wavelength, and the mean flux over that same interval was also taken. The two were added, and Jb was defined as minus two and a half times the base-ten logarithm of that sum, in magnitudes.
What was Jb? -3.50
